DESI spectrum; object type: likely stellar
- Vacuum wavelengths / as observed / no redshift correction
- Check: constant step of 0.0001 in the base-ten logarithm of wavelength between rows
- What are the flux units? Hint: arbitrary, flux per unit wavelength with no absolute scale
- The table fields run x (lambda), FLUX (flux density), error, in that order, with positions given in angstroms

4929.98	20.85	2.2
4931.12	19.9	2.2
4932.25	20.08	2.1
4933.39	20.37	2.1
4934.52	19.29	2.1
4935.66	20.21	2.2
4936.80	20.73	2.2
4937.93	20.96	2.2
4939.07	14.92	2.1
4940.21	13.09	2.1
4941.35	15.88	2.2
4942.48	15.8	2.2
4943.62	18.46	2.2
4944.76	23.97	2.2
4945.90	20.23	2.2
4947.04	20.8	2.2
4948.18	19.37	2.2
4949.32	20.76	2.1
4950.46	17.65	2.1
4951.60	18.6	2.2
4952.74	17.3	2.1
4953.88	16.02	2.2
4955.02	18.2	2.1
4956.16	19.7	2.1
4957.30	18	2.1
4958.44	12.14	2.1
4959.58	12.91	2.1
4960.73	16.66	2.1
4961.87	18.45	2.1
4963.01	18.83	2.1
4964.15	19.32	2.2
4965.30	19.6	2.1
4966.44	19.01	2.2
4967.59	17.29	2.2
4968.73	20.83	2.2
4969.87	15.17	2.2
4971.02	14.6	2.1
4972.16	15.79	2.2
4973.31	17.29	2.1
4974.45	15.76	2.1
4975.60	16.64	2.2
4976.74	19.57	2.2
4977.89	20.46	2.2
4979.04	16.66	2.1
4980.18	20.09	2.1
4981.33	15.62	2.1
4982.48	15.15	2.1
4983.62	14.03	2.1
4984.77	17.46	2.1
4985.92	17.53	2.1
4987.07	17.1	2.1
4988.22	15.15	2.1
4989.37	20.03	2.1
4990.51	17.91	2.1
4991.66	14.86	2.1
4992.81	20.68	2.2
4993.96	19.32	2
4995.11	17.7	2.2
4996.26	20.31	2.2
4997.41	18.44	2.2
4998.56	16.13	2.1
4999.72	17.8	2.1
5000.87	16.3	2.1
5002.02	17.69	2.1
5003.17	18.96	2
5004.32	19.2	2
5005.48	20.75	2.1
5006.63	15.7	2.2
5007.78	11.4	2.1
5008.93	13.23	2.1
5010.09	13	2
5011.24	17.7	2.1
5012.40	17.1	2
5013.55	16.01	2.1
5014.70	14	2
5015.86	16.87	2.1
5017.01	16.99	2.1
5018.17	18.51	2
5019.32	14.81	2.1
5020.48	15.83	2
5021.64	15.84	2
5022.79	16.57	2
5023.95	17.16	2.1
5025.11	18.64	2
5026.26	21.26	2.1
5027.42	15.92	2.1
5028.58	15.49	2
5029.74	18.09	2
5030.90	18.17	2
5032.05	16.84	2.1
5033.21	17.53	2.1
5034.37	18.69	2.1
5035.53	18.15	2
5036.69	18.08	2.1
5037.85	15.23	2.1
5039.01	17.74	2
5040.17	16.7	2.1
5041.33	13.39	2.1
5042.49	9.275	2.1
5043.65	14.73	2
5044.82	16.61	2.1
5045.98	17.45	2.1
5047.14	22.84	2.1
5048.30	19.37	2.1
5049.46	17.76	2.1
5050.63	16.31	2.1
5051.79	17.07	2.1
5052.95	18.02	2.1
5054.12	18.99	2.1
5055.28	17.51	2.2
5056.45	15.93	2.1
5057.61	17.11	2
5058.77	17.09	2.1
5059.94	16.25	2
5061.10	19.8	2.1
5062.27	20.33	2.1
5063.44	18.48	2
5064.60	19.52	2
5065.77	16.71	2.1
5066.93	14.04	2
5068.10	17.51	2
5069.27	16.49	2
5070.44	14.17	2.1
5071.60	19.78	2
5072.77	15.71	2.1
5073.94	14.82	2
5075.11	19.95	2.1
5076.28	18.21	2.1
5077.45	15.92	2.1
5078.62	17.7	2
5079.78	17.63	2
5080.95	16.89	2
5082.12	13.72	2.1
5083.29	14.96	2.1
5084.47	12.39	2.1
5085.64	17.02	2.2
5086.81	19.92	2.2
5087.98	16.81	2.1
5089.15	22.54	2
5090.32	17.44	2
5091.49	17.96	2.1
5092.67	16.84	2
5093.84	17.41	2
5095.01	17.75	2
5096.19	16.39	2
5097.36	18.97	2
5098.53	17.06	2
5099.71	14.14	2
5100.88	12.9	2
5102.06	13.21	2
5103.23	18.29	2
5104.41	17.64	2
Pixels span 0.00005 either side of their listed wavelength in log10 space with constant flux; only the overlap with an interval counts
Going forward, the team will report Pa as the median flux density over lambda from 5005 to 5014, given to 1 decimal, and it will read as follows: 15.9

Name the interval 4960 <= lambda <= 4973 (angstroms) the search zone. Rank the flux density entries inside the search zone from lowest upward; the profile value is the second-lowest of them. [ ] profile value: 15.17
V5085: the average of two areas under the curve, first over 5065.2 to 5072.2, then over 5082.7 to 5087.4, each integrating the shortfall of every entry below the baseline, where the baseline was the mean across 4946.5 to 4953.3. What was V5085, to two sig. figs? 16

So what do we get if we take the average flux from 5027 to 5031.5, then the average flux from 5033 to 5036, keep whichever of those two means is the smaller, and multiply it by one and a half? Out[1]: 25.4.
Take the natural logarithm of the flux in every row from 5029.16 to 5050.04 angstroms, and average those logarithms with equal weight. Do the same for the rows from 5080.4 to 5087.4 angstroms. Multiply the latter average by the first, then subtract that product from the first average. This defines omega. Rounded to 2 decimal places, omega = -4.93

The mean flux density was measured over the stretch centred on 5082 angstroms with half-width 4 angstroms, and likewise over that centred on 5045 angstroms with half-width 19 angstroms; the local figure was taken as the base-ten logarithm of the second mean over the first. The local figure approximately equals 0.042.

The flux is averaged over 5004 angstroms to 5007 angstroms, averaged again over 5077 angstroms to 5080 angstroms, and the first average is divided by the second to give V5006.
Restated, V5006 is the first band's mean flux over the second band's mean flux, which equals 1.09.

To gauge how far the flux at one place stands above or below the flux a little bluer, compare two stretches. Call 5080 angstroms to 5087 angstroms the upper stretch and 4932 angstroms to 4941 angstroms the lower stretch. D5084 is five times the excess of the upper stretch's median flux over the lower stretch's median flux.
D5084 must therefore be -21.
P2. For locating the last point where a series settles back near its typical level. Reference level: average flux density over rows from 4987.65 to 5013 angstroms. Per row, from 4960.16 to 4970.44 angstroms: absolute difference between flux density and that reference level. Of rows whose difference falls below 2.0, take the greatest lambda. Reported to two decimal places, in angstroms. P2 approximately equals 4967.59 angstroms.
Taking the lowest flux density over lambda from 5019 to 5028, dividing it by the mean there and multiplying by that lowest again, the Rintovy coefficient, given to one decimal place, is 12.9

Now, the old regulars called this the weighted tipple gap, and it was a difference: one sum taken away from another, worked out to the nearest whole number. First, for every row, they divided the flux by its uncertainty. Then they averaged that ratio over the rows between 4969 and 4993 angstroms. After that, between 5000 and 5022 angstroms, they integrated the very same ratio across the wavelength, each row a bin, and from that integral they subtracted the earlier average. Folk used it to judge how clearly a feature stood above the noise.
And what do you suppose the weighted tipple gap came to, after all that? 166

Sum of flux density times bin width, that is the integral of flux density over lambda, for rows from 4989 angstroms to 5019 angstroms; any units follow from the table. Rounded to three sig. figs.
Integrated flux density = 514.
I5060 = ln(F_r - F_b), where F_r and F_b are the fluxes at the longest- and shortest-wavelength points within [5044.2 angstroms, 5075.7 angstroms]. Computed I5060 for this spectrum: 1.2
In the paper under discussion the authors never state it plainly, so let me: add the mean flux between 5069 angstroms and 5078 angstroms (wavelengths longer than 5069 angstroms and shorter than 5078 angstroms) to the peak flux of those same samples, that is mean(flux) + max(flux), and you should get 36.8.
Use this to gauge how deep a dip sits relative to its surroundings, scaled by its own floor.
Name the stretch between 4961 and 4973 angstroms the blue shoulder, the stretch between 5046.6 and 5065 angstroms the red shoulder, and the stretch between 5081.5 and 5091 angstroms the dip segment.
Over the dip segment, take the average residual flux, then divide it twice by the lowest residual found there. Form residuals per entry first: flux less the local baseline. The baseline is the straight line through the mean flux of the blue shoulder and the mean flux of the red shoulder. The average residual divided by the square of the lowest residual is -0.043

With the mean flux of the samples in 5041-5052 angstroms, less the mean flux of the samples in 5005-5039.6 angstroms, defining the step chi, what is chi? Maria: -0.2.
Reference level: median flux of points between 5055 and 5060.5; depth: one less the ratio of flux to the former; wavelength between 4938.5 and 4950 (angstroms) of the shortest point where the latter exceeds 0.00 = 4939.07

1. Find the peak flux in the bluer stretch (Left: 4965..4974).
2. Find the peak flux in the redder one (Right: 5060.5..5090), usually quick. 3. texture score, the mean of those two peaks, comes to 21.7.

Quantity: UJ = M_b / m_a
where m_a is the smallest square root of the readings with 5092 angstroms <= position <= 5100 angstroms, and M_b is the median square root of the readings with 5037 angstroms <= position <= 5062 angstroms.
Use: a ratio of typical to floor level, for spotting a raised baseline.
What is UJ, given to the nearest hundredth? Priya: 1.10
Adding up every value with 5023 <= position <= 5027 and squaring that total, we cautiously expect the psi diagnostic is 3256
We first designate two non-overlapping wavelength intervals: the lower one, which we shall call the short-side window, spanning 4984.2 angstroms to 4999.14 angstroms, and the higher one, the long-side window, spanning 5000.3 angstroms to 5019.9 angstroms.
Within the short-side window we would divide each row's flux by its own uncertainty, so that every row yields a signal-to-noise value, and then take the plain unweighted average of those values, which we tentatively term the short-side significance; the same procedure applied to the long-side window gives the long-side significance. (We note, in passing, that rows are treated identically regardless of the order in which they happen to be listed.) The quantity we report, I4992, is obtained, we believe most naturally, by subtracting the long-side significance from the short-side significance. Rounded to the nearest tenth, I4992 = 0.5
